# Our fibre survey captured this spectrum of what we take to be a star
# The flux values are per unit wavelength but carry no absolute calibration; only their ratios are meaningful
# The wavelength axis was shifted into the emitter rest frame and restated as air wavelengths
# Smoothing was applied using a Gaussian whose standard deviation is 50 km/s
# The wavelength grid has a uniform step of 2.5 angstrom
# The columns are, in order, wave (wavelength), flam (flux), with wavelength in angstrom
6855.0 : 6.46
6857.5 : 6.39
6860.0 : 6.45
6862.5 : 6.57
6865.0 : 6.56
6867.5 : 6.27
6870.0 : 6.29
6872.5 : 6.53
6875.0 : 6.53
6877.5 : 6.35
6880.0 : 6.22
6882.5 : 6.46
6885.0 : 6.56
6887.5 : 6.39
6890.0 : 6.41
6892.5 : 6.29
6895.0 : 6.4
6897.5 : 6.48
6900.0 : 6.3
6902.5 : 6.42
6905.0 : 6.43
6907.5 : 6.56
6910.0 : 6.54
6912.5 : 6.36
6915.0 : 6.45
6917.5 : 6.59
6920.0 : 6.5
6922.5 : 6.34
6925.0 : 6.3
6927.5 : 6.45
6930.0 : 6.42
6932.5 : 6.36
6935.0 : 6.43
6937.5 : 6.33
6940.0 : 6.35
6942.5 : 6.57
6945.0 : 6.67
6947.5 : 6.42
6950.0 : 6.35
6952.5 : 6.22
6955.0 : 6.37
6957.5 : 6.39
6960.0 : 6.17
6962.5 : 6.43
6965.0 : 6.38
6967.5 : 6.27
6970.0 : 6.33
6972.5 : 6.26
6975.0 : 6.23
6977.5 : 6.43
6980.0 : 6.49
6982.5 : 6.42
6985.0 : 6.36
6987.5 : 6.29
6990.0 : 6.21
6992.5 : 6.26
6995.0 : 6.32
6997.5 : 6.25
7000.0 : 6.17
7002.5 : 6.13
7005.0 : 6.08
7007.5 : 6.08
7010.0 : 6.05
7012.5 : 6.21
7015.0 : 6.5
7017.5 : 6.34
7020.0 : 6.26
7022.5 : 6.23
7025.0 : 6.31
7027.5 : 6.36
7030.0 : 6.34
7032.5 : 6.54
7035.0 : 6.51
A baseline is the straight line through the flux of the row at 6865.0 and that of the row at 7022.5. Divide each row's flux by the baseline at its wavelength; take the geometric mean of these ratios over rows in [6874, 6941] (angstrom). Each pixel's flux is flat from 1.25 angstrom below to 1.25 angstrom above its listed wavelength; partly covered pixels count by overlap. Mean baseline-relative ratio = 0.99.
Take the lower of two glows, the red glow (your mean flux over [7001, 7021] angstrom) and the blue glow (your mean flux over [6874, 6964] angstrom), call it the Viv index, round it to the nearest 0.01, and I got 6.21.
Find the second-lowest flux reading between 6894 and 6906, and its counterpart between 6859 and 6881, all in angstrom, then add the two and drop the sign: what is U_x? 12.7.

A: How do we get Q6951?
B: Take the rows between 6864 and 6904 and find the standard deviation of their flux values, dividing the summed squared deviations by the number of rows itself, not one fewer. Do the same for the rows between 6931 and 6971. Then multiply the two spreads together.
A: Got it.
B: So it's 0.0124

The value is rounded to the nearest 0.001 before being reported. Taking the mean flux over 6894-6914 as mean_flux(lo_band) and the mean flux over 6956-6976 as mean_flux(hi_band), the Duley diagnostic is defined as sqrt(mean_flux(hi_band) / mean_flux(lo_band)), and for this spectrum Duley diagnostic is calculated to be 0.990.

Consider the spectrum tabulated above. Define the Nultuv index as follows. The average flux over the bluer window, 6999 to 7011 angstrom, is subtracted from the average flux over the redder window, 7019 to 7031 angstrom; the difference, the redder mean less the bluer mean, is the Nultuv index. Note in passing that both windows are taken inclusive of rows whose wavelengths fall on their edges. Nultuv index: 0.20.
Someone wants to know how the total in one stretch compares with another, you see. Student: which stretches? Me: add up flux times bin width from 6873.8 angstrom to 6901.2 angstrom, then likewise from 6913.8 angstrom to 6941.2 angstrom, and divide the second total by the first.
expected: 1.002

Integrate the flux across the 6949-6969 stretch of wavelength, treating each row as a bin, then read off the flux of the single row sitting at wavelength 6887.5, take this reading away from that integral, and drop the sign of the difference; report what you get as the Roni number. 120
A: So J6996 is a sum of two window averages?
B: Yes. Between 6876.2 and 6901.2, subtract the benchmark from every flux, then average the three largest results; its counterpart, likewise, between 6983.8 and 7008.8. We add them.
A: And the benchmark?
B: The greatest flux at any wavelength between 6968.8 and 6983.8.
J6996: -0.16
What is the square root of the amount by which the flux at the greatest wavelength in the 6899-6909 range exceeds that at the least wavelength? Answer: 0.51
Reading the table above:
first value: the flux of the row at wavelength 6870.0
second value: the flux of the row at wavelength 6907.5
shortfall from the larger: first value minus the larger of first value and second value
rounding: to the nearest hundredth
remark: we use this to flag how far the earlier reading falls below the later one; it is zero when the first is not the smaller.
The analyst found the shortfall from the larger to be -0.27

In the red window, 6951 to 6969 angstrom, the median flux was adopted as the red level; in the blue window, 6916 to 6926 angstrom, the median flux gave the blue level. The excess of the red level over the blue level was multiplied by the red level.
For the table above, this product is -0.32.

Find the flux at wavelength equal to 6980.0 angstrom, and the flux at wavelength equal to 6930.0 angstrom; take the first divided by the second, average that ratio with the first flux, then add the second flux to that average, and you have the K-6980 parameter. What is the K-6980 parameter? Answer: 10.2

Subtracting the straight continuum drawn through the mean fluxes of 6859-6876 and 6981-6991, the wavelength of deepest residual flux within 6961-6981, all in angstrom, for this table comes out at 6975.0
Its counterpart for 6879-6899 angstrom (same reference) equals 6880.0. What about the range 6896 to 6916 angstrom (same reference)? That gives 6900.0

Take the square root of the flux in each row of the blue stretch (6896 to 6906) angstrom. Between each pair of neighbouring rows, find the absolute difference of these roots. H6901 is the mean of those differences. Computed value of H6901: 0.020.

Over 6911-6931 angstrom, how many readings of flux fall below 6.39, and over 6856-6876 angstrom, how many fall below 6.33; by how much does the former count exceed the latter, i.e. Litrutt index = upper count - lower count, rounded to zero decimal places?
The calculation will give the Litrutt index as 1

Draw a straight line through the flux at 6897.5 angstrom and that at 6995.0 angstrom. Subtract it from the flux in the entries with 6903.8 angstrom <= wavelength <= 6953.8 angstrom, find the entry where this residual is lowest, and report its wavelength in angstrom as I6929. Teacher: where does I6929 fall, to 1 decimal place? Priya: 6952.5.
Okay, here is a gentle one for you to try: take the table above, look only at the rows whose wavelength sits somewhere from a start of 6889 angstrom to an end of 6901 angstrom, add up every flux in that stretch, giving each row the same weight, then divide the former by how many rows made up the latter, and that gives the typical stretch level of 6.38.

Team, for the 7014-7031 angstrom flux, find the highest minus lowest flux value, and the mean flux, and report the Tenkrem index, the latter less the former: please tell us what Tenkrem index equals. 6.06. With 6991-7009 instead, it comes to 5.94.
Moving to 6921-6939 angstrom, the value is 6.23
